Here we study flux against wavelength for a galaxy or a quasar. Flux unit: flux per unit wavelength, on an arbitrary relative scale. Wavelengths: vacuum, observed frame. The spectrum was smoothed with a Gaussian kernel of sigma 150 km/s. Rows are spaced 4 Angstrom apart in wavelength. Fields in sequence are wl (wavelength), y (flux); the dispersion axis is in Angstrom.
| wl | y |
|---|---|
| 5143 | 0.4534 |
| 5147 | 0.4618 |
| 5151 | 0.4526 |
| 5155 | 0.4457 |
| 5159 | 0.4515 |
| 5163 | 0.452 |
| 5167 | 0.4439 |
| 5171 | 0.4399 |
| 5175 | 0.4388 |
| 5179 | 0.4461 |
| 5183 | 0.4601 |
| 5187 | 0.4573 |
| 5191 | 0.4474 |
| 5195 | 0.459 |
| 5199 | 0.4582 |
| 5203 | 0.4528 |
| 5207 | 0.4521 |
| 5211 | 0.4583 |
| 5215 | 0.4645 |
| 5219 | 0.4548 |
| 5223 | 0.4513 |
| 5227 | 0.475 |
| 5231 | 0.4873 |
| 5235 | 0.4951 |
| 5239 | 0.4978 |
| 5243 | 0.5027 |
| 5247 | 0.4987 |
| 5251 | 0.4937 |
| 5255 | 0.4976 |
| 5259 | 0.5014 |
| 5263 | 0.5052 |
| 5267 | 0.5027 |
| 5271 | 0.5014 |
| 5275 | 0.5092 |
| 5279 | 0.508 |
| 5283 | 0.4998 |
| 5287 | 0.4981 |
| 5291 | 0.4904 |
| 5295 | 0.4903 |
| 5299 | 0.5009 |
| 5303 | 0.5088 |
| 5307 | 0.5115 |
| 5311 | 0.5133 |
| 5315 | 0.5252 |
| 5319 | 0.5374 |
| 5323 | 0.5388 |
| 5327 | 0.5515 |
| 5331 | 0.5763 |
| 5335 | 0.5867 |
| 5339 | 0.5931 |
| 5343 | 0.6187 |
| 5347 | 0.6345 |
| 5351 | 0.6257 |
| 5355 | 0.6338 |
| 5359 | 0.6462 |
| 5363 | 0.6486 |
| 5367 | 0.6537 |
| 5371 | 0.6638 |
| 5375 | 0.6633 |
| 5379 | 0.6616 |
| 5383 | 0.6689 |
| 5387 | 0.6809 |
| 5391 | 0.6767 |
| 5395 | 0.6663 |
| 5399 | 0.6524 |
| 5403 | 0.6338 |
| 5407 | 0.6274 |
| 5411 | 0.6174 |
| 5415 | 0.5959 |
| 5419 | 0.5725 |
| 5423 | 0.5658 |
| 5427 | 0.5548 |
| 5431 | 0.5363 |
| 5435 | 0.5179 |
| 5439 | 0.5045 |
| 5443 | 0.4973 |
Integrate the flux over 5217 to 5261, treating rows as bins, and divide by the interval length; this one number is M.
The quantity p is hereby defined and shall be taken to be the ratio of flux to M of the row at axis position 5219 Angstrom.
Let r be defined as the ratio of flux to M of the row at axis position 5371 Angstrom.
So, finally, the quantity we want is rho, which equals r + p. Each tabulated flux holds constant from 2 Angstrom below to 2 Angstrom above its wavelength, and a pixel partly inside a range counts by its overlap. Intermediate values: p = 0.93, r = 1.36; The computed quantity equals 2.30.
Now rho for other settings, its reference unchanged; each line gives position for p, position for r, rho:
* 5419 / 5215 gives 2.13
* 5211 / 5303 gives 1.99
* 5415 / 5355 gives 2.53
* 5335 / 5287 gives 2.23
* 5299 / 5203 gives 1.96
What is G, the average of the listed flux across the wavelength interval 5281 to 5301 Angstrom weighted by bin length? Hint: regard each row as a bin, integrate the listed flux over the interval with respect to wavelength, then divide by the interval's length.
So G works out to 0.50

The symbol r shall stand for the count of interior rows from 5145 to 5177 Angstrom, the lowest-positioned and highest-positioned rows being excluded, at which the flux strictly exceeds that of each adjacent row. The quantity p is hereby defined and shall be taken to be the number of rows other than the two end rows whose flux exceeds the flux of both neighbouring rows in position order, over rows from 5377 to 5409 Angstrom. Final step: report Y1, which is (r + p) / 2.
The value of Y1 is 1.0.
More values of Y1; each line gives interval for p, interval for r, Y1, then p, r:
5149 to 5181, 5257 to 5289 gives 1.5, 1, 2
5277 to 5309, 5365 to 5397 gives 1.0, 0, 2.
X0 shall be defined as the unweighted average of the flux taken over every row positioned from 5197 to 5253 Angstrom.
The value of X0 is 0.47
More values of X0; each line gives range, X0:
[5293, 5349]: 0.55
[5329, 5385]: 0.63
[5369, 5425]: 0.64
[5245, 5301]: 0.50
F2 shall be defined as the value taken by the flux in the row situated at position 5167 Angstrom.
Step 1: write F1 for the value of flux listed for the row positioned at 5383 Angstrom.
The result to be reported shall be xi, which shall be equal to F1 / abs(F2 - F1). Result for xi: 3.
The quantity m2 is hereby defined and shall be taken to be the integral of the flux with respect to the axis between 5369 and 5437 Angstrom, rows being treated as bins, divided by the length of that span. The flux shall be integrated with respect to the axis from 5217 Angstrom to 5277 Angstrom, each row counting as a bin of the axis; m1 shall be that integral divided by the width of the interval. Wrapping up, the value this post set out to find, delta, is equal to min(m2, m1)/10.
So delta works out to 0.0492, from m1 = 0.49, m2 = 0.62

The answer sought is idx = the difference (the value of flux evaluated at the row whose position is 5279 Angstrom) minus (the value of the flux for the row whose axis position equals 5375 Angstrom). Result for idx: -0.16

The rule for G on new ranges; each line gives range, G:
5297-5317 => 0.51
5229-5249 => 0.50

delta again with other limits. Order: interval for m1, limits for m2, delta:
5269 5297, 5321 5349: 0.0500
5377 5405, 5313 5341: 0.0558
